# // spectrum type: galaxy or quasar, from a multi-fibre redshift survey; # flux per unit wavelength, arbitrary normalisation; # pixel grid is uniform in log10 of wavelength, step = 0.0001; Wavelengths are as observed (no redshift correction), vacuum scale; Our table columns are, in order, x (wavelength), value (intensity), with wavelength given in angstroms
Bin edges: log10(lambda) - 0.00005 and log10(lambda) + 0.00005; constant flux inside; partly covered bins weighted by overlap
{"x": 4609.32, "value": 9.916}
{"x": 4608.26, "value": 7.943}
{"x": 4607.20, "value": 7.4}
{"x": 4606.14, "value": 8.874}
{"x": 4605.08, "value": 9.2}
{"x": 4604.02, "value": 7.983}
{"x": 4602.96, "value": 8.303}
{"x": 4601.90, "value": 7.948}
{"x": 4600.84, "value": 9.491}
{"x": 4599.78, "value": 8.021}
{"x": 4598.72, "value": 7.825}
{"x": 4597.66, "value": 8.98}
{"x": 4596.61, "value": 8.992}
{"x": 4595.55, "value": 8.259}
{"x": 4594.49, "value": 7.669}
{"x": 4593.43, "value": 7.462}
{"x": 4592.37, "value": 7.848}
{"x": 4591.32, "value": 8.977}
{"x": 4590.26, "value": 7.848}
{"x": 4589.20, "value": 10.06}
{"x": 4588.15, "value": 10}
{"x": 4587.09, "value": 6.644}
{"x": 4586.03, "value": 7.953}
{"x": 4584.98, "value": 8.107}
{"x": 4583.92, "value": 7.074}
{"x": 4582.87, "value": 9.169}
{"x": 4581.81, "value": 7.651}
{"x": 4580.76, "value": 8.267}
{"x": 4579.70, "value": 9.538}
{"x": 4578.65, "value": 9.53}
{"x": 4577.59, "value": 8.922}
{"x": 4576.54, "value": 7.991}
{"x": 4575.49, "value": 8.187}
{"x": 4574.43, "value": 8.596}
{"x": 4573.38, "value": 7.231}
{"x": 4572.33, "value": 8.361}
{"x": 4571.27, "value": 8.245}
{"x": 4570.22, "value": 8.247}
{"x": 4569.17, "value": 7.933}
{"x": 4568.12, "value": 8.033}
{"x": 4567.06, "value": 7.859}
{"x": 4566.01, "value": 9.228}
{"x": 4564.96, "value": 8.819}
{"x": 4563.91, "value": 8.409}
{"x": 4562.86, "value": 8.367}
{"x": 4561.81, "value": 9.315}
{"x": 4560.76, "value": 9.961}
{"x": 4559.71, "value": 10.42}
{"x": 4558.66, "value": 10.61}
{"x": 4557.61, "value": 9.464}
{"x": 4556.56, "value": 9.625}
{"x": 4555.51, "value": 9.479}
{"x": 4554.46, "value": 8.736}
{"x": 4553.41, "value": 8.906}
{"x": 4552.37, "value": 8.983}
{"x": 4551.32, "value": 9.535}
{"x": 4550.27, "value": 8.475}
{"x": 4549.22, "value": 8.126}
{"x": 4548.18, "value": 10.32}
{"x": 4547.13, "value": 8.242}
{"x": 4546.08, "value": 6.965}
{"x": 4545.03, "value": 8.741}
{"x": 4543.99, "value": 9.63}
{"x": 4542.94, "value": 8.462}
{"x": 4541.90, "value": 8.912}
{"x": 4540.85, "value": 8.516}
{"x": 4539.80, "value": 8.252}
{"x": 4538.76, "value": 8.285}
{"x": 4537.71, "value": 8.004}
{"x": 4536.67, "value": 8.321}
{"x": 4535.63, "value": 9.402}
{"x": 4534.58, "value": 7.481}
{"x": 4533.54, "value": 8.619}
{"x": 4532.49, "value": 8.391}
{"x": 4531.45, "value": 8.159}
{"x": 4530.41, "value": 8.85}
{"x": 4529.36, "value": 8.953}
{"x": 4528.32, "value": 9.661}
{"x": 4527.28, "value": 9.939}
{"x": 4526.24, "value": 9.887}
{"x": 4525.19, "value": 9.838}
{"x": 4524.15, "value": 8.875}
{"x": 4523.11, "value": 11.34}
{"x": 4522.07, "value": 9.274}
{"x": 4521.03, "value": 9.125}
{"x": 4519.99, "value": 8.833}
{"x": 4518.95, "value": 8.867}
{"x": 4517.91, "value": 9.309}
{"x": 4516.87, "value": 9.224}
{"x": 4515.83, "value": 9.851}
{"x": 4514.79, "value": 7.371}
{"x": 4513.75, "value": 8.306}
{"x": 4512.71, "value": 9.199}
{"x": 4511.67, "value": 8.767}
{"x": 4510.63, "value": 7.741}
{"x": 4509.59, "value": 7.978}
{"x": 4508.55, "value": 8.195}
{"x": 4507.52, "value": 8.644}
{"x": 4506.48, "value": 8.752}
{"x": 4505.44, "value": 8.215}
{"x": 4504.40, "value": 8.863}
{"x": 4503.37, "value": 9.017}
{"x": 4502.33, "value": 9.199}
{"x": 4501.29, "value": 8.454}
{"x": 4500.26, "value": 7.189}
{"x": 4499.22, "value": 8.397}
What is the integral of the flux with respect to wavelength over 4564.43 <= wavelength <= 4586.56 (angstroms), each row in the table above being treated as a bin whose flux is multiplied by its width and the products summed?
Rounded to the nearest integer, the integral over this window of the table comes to 184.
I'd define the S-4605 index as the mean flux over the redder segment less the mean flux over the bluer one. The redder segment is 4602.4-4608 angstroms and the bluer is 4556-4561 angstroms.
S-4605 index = -1.7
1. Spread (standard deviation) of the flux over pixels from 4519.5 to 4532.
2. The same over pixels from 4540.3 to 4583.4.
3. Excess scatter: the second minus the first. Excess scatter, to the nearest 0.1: 0.0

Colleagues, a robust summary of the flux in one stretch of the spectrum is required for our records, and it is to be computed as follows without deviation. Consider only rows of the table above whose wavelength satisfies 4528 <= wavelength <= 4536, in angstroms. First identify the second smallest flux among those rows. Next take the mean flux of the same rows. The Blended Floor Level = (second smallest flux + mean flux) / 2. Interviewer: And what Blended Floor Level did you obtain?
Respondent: 8.4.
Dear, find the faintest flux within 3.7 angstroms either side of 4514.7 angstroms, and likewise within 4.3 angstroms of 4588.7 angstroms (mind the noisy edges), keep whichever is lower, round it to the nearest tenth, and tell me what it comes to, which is 6.6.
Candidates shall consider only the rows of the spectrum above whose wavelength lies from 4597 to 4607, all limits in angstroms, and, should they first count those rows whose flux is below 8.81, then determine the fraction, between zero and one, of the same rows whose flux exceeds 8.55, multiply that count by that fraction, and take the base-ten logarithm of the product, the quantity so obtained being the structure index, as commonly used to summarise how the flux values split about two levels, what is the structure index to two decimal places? 0.35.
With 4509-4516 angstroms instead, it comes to 0.33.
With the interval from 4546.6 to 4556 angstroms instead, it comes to 0.43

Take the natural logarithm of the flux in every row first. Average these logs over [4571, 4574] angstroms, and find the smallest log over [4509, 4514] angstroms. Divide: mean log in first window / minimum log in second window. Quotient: 1.01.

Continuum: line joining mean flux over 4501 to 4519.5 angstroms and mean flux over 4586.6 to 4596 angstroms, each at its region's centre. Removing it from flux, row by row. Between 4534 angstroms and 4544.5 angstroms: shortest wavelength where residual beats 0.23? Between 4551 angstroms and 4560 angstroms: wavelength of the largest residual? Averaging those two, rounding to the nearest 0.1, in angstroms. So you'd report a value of 4547.1 angstroms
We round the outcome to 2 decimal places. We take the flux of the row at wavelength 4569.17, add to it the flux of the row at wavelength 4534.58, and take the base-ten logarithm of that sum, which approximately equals 1.19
